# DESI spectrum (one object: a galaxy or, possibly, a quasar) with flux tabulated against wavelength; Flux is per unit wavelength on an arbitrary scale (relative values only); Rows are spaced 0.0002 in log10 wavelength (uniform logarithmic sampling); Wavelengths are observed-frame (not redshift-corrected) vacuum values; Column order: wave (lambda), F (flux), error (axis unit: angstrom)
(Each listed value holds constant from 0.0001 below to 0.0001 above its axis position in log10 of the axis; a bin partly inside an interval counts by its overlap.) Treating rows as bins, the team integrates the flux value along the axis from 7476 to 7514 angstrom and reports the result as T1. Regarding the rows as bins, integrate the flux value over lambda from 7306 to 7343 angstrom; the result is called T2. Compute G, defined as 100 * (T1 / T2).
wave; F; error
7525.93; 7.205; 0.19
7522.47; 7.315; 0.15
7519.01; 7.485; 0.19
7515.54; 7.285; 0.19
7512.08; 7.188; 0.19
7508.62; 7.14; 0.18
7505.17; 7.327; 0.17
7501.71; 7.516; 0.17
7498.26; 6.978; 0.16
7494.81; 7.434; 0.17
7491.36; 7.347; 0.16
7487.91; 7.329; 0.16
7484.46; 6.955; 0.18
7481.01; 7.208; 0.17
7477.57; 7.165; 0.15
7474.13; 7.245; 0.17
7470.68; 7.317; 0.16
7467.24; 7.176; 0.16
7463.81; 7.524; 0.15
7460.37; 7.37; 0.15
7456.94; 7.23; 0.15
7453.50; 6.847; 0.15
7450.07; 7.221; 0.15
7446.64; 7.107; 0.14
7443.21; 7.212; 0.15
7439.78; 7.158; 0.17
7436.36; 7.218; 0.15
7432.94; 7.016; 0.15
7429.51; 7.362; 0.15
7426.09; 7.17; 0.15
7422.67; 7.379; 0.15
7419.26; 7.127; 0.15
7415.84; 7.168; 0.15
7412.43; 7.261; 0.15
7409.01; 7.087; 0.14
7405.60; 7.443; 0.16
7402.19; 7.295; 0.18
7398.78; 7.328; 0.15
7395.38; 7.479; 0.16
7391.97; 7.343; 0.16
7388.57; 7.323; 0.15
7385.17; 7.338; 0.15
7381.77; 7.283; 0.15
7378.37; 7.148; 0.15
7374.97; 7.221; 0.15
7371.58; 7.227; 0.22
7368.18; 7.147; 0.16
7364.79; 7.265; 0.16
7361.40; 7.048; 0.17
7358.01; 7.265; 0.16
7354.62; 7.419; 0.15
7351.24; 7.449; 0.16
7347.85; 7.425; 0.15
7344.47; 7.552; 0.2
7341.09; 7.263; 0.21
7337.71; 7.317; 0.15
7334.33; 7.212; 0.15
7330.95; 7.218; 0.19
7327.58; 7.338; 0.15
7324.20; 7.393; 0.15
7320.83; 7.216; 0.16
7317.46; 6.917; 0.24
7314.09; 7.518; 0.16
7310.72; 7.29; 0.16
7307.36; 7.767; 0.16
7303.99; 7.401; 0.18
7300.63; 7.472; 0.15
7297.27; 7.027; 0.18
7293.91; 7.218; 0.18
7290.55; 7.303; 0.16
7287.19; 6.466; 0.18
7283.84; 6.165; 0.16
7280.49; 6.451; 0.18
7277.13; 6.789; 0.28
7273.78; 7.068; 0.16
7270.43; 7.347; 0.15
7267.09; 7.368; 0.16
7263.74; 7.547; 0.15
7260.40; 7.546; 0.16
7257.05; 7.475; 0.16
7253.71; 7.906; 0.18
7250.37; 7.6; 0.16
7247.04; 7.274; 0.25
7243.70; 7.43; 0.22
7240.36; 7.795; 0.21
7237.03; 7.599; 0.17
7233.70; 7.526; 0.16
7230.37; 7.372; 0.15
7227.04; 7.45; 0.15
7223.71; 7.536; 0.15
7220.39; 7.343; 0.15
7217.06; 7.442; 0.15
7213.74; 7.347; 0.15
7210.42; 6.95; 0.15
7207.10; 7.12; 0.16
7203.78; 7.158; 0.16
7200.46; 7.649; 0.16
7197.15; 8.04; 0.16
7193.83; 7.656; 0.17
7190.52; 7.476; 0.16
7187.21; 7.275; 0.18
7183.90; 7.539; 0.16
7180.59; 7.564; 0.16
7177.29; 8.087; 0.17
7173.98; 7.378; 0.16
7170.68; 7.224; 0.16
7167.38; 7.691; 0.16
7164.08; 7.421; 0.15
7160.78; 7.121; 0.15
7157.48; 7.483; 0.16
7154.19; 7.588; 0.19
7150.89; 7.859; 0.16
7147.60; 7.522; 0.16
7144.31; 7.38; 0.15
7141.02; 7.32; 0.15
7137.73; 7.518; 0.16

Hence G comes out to 102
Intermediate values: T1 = 275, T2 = 271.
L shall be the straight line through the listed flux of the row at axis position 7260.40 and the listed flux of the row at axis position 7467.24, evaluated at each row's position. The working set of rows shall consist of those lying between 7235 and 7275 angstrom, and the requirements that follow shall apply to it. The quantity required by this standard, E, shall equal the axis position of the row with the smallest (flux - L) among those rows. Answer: 7273.78 angstrom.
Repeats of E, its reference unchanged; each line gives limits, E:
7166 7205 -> 7203.78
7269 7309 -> 7283.84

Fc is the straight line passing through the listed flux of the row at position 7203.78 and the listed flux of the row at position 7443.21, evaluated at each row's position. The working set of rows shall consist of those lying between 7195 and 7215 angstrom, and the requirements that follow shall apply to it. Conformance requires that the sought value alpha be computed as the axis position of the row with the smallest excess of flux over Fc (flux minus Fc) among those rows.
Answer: 7210.42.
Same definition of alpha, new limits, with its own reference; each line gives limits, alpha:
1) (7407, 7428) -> 7409.01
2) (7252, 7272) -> 7270.43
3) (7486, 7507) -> 7498.26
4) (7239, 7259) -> 7247.04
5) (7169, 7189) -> 7170.68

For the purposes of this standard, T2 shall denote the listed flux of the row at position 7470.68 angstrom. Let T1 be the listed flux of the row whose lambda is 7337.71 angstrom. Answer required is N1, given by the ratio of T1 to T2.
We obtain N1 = 1.00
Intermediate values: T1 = 7.317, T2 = 7.317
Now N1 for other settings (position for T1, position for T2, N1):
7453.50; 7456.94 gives 0.95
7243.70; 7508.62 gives 1.04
